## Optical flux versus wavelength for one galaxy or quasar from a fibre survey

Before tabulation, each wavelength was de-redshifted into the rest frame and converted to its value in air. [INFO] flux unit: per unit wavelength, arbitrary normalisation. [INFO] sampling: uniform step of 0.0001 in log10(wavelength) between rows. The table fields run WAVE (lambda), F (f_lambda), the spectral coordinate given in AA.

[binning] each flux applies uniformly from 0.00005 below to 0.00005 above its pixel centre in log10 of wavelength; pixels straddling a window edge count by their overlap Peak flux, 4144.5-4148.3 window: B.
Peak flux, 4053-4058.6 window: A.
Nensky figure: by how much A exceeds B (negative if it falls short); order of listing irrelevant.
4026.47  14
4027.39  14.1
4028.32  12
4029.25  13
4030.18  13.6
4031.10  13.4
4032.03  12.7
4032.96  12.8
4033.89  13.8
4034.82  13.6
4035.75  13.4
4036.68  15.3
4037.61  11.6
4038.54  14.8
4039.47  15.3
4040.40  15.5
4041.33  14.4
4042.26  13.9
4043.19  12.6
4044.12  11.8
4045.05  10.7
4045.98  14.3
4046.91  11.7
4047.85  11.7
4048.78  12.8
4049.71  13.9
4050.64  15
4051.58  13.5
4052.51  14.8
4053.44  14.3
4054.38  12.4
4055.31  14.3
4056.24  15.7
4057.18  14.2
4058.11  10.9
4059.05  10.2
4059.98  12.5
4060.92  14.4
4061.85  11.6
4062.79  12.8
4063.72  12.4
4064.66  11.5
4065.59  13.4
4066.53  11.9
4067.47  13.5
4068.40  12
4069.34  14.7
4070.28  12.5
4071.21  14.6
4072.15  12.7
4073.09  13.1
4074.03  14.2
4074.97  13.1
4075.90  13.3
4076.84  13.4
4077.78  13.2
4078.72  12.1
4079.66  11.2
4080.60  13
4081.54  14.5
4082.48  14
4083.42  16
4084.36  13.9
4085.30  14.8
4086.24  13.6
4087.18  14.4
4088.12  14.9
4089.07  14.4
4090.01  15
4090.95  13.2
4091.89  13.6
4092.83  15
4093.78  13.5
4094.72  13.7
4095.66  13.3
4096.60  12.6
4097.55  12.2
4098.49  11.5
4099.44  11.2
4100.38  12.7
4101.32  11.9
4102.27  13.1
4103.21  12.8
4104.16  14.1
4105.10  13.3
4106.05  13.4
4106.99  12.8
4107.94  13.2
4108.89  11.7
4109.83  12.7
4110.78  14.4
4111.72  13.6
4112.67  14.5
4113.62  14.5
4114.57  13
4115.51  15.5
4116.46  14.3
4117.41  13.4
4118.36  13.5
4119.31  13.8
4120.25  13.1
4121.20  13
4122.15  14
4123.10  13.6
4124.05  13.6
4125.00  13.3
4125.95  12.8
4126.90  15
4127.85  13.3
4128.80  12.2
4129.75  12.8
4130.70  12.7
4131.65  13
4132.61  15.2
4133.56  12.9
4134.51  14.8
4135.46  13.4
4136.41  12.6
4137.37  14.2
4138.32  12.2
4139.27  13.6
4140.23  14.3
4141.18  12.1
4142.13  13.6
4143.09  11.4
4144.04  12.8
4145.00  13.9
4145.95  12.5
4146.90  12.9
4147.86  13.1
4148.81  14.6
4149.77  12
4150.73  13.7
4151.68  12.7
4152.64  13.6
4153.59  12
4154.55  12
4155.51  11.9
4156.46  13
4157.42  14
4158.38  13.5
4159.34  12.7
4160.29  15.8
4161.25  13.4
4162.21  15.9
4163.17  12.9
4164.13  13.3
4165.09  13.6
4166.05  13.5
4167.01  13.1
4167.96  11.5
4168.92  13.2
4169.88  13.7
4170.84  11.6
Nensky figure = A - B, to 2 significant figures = 1.8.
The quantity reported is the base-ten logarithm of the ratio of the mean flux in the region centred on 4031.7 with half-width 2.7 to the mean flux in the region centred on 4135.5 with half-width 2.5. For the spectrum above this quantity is -0.01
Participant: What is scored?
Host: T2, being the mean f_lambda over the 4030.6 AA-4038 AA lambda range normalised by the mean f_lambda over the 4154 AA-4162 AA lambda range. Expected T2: 1.00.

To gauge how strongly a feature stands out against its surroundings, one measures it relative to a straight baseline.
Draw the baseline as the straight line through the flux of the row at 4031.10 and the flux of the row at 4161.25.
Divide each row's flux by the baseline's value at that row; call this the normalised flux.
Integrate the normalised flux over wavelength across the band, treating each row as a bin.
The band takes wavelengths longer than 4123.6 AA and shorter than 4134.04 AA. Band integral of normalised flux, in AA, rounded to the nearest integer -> 10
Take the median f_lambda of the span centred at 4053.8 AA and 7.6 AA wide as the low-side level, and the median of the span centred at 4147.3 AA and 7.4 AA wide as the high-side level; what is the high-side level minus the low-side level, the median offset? -1.3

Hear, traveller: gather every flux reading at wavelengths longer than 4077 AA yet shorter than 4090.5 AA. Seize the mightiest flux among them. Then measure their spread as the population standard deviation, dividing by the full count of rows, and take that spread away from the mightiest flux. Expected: 14.8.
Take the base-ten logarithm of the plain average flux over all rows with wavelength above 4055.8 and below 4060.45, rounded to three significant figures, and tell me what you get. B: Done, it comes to 1.10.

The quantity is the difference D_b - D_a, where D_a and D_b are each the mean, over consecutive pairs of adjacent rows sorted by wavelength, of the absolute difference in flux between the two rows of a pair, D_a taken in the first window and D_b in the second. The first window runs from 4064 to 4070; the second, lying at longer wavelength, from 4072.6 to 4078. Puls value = -1.3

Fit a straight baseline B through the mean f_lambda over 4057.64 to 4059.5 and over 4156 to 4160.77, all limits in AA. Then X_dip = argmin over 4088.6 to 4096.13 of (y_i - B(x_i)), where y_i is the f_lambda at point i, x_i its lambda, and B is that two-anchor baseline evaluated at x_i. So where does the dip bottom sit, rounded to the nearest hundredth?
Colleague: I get 4095.66 AA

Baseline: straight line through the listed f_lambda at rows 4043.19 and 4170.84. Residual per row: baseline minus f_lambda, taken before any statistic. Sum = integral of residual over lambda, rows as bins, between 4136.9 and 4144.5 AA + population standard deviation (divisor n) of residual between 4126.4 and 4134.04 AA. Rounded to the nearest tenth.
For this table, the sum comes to -8.0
